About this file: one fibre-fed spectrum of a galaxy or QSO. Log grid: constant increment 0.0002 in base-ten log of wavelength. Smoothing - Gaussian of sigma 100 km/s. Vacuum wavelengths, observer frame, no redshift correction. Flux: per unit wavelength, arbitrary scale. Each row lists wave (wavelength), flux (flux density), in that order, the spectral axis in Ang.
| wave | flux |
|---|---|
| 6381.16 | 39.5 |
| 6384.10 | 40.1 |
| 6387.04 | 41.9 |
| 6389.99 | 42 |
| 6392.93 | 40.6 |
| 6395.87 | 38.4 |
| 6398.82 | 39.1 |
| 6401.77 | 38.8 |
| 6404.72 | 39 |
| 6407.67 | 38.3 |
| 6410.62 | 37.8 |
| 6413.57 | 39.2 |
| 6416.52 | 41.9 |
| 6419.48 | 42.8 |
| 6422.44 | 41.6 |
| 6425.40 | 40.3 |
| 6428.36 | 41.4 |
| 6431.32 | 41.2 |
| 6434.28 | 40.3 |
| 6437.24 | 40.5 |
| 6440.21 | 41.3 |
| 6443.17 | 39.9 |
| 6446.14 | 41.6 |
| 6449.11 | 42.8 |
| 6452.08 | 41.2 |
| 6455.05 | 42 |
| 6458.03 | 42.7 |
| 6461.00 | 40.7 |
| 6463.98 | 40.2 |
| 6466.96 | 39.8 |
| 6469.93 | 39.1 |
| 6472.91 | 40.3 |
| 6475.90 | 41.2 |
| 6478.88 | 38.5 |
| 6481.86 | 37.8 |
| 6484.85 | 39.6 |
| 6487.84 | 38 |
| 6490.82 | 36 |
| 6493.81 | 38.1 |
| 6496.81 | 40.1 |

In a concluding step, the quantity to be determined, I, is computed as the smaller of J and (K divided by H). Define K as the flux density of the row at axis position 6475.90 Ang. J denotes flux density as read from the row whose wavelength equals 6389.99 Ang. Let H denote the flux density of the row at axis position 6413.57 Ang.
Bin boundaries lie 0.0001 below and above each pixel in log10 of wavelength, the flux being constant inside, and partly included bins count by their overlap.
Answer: 1.05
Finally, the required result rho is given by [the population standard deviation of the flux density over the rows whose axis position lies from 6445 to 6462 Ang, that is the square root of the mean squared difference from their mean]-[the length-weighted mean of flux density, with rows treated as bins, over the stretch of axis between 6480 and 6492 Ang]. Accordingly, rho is -37.2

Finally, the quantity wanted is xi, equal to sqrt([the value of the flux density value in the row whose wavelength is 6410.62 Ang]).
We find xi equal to 6.15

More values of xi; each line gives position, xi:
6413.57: 6.26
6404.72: 6.24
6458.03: 6.53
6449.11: 6.54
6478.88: 6.20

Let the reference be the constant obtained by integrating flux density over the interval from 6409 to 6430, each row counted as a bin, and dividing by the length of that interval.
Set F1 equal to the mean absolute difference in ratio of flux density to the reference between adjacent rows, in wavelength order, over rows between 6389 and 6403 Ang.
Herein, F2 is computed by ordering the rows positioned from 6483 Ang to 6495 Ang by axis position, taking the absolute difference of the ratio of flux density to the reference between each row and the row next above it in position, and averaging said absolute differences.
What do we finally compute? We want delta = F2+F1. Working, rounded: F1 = 0.028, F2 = 0.047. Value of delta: 0.075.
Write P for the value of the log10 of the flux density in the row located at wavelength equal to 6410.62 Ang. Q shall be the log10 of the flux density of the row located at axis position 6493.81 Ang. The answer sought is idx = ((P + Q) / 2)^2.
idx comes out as 2.49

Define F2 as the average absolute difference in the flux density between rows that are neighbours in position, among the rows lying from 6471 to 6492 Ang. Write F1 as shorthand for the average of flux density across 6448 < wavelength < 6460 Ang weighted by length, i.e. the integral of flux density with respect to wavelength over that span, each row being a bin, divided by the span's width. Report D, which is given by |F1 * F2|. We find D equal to 68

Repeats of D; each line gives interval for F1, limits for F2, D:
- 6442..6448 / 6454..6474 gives 37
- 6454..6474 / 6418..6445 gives 36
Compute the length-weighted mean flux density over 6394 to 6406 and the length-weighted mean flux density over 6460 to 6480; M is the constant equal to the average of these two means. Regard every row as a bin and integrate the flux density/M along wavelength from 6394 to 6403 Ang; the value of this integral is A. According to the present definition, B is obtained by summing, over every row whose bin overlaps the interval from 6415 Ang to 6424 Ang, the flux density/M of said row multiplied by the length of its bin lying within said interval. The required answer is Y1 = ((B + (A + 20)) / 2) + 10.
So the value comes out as 29.2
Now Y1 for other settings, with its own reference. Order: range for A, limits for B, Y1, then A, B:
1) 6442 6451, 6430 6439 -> 29.4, 9.5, 9.3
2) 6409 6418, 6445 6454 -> 29.3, 9.0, 9.6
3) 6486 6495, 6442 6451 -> 29.0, 8.5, 9.5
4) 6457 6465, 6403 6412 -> 28.6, 8.4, 8.8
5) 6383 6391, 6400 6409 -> 28.6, 8.4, 8.8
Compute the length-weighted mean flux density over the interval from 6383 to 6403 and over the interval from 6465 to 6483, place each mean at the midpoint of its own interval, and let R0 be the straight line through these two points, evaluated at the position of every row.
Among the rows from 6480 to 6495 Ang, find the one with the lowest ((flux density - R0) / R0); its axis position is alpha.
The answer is 6490.82 Ang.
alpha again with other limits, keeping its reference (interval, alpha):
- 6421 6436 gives 6425.40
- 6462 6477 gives 6469.93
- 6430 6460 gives 6443.17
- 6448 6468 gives 6466.96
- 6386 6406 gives 6395.87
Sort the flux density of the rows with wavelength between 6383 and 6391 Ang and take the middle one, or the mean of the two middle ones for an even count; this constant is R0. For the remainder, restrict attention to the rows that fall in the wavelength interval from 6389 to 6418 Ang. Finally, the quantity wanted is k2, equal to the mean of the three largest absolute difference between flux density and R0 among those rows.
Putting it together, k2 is 3.7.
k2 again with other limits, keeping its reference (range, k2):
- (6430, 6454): 1.7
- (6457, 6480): 2.8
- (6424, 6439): 1.5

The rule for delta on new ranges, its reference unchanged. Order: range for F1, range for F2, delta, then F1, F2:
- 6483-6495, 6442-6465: 0.077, 0.047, 0.030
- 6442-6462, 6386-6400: 0.060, 0.033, 0.027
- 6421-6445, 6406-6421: 0.054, 0.021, 0.034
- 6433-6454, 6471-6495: 0.070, 0.028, 0.041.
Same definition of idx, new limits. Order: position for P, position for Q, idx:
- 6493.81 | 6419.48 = 2.58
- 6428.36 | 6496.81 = 2.59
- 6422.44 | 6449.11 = 2.64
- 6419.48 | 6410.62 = 2.57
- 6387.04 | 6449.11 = 2.65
